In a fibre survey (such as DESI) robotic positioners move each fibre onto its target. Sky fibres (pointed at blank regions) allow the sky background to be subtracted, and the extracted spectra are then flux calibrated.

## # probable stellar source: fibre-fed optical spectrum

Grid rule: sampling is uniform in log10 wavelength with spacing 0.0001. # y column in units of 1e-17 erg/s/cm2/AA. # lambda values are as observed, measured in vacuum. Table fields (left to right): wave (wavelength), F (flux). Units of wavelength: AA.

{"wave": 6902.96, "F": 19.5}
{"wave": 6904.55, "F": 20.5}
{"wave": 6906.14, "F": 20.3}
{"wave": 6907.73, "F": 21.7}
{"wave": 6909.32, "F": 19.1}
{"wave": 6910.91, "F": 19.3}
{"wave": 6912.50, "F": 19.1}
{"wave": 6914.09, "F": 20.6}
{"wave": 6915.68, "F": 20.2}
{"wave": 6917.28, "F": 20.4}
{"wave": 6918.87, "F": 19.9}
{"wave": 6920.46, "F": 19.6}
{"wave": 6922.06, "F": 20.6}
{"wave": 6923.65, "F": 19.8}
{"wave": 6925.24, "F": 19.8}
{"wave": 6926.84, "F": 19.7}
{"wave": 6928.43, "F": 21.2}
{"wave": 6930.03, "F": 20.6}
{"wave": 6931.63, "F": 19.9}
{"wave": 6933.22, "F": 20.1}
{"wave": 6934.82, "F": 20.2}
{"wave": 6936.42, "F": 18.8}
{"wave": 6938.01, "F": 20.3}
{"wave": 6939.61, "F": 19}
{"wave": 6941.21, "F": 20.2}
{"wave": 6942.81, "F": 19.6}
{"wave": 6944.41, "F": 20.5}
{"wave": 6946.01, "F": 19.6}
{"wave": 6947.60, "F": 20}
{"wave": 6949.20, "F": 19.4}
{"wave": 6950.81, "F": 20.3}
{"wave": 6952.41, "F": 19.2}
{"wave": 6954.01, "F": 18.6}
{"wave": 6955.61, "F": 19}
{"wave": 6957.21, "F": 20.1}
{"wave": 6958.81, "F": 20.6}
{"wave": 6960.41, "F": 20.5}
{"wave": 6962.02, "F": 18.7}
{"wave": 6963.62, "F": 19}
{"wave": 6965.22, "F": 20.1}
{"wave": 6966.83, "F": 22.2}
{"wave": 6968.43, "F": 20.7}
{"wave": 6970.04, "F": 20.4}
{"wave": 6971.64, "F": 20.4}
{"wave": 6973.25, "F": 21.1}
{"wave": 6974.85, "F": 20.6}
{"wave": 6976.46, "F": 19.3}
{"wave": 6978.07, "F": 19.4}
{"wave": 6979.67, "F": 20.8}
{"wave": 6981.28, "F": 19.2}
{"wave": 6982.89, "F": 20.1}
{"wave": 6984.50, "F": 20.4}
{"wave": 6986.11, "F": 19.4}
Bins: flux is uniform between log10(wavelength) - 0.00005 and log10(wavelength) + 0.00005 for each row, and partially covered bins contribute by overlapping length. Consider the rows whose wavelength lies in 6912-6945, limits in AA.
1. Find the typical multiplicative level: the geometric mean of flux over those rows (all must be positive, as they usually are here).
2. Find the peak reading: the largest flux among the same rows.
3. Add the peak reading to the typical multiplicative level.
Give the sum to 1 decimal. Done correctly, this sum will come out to 41.2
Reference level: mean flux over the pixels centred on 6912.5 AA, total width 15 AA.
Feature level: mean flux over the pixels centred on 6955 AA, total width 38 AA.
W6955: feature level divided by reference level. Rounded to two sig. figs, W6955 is 0.99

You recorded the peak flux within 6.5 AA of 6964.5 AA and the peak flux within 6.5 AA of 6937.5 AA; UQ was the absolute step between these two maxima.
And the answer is 1.9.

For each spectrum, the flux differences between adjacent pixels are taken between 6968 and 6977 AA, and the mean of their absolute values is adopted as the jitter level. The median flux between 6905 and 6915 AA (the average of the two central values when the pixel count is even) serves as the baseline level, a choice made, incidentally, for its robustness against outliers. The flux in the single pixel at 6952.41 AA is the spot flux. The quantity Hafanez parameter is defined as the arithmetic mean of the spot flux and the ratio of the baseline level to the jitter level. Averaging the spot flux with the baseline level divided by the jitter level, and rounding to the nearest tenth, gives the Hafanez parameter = 27.3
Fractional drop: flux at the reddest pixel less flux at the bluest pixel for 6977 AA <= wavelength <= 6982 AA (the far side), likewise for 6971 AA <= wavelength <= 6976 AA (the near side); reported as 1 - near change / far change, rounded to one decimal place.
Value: 2.0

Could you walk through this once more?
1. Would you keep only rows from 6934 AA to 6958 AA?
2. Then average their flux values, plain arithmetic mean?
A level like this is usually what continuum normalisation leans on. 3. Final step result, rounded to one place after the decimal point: 19.7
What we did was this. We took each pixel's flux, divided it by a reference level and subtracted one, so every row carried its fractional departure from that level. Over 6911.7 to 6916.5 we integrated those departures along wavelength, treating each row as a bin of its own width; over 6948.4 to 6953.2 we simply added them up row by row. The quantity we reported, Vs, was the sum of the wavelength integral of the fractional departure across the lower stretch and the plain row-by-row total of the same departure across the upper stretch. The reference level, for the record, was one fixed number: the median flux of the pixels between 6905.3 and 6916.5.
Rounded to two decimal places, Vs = -0.14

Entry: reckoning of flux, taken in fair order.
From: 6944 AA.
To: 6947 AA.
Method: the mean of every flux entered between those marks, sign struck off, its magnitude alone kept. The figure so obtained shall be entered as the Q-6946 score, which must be 20.05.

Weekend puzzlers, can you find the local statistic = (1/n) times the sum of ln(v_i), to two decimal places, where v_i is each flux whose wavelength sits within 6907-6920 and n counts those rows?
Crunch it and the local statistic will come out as 3.00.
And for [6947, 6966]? 2.98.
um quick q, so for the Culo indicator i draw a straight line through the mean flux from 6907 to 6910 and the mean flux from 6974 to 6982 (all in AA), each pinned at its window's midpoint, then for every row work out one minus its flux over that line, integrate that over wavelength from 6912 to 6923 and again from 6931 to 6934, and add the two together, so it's 0.18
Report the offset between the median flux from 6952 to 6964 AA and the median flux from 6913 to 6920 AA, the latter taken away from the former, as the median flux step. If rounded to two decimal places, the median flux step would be -1.20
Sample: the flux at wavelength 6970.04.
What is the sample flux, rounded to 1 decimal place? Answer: 20.4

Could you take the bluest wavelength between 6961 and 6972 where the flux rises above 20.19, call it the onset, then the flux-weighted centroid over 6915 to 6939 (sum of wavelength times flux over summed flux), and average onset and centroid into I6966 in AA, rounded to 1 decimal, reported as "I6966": 6946.8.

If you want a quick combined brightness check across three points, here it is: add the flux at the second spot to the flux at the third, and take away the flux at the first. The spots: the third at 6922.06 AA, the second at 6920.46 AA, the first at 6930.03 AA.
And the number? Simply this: 19.6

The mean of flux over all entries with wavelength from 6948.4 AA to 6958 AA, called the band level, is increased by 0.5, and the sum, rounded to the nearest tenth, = 19.9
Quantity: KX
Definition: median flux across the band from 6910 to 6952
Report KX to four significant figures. 19.95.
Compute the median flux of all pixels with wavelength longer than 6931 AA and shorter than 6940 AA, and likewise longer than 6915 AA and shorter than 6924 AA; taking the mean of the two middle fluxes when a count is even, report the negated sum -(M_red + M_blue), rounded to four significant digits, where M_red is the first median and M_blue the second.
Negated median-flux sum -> -40.05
